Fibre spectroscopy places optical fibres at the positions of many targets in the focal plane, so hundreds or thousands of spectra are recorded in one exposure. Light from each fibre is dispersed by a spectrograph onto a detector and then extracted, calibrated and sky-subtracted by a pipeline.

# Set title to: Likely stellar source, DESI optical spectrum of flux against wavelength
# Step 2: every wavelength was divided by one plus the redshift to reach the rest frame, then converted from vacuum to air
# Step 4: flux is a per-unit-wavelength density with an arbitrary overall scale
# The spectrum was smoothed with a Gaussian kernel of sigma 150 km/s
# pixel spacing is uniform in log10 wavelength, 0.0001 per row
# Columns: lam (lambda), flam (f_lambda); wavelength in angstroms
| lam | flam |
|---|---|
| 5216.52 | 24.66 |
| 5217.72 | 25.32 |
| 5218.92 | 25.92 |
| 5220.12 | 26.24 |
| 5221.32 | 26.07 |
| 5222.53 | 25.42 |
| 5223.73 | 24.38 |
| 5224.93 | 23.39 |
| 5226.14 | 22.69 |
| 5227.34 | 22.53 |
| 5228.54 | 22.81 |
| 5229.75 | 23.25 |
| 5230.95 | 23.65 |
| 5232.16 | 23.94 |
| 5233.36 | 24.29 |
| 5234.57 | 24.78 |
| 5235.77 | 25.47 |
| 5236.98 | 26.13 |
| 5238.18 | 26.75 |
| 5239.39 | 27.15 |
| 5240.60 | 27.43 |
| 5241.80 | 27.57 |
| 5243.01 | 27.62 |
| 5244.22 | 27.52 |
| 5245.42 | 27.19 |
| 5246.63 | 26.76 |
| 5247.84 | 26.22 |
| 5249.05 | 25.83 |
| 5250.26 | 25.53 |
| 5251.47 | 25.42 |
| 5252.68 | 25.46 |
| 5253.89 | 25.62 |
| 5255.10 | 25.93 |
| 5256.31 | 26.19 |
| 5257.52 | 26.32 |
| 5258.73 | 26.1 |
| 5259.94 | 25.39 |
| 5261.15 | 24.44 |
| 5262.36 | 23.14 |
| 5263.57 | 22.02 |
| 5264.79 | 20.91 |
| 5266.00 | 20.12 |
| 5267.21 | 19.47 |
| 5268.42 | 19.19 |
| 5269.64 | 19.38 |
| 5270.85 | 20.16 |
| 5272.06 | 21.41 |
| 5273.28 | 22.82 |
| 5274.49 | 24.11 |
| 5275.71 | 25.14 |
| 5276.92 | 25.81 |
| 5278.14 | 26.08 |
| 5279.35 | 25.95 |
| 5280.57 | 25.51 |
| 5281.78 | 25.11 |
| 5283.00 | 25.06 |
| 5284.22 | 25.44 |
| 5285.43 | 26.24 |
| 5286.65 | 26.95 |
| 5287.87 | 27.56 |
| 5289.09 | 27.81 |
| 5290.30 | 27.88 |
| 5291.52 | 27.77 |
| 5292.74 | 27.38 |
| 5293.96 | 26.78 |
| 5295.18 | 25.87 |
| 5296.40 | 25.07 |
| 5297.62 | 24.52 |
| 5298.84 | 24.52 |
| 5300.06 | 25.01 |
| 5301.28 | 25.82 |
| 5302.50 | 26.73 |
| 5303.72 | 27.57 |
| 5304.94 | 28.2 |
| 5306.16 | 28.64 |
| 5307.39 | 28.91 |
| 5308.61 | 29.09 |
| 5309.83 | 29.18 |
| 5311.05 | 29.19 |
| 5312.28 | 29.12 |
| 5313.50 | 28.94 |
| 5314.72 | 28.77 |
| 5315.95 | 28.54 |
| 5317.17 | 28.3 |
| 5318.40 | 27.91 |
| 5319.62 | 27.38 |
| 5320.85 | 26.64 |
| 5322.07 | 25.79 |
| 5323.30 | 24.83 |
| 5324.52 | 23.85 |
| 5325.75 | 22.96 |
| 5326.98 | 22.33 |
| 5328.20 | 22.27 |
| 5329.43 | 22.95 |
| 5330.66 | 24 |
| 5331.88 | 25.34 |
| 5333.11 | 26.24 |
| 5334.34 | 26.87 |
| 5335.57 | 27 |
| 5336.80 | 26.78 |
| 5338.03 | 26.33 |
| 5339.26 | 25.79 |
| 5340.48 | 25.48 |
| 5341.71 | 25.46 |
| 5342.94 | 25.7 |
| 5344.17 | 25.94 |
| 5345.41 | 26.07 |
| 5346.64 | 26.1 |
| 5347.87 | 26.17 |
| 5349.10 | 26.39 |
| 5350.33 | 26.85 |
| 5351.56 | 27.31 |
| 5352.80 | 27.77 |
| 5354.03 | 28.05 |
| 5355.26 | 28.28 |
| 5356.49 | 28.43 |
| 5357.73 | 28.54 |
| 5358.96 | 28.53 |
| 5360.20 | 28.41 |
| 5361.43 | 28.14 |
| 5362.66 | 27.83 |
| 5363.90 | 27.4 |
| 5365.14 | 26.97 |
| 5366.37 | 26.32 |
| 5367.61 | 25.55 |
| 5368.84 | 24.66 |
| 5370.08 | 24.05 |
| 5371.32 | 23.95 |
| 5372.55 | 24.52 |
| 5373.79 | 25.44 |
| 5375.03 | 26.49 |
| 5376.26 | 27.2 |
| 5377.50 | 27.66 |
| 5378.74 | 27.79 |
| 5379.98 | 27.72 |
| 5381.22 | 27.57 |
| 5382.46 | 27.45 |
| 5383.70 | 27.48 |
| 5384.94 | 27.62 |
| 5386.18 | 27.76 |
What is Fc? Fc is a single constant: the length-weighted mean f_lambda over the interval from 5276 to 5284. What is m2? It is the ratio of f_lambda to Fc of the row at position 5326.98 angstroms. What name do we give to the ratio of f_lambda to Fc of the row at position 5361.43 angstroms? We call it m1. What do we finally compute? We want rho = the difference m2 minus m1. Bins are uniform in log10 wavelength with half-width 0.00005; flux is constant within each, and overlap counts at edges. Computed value -0.2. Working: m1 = 1.10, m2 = 0.87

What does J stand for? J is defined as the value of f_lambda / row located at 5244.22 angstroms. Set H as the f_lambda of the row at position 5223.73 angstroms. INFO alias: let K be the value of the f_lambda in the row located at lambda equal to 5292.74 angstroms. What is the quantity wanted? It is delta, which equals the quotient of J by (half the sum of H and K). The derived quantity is 1.06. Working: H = 24.38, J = 27.52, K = 27.38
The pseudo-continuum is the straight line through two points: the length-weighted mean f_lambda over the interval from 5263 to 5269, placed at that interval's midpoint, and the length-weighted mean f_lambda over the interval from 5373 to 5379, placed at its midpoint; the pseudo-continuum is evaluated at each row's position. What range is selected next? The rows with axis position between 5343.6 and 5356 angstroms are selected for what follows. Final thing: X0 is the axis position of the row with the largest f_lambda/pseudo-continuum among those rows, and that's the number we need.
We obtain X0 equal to 5355.26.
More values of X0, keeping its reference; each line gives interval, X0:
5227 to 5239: 5238.18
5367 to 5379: 5378.74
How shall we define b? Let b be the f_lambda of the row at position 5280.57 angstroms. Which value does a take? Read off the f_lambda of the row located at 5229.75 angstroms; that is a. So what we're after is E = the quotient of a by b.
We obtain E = 0.91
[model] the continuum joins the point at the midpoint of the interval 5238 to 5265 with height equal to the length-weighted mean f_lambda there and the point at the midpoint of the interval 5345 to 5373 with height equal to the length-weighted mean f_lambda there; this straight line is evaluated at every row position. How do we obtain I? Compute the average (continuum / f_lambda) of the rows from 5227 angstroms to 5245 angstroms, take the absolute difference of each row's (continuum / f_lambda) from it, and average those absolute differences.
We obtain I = 0.066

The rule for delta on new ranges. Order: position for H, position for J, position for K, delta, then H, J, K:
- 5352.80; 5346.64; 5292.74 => 0.95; 27.77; 26.1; 27.38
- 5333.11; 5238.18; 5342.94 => 1.03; 26.24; 26.75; 25.7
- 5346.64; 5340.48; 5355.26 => 0.94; 26.1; 25.48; 28.28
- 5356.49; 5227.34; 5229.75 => 0.87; 28.43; 22.53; 23.25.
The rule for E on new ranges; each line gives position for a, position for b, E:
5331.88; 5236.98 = 0.97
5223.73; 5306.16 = 0.85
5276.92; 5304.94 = 0.92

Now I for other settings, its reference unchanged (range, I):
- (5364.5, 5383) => 0.048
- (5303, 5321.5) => 0.021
